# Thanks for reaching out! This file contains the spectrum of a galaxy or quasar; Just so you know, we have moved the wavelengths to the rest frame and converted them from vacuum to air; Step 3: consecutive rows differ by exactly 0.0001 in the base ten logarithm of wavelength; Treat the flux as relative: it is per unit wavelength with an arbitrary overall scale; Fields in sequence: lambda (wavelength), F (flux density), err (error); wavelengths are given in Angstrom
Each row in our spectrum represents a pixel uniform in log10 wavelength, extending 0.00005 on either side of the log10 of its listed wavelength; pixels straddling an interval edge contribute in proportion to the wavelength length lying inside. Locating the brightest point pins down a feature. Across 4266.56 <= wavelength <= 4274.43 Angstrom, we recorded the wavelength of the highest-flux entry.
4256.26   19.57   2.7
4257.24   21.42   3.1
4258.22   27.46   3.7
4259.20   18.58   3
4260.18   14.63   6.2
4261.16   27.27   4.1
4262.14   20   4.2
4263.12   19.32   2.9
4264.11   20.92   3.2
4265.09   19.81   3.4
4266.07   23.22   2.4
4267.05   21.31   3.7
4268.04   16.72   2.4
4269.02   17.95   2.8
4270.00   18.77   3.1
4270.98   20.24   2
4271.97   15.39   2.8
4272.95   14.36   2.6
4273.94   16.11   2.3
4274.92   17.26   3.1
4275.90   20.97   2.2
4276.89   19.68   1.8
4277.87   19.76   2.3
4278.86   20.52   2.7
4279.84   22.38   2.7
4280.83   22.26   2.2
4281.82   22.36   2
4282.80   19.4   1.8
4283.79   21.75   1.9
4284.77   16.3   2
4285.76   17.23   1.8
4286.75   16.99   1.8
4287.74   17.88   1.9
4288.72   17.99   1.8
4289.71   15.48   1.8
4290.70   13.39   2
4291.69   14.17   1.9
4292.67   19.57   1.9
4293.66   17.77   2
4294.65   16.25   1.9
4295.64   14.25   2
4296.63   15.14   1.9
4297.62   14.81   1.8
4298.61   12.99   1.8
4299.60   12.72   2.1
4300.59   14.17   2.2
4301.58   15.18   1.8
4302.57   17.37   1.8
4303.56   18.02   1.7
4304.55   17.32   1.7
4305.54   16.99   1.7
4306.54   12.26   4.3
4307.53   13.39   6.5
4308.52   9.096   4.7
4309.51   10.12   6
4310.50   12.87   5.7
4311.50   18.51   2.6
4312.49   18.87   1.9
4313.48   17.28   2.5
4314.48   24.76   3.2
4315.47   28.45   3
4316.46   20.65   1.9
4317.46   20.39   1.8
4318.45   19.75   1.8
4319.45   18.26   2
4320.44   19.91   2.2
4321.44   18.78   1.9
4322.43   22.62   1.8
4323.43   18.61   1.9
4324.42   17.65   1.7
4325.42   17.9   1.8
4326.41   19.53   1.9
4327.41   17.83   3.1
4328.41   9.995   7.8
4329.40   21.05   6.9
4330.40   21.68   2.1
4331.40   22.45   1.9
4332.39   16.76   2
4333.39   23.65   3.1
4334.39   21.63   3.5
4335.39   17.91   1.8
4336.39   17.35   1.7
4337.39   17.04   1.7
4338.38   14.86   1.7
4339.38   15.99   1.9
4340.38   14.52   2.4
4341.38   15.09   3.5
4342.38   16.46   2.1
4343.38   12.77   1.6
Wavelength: 4267.05 Angstrom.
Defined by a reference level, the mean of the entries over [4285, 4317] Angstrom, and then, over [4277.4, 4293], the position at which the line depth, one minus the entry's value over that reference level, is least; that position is 4279.84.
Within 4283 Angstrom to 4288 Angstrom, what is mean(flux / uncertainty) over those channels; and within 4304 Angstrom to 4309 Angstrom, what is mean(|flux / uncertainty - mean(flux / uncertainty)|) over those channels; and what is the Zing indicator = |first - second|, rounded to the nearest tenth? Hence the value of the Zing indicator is 5.9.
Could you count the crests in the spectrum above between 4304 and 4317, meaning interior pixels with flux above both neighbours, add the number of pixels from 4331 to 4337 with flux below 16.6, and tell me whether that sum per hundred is 0.030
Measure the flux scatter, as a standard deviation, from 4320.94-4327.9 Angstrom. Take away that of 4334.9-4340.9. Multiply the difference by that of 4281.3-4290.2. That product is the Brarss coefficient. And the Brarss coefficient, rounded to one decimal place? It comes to 0.8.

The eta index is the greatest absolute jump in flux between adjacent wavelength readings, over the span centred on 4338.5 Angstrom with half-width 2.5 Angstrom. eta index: 2.2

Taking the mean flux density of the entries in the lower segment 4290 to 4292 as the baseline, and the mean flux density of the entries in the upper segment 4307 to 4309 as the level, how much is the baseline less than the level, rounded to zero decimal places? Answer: -3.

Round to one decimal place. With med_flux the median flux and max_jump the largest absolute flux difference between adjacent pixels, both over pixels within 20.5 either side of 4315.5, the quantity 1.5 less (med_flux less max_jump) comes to -5.3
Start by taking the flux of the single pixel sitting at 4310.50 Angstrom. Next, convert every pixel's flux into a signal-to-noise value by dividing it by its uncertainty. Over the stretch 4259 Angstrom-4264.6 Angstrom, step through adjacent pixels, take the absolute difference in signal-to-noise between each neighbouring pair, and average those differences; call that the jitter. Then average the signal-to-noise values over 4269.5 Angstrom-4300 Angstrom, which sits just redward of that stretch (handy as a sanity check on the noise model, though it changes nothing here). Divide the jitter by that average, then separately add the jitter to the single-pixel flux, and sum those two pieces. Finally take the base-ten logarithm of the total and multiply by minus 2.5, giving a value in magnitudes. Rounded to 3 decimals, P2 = -2.980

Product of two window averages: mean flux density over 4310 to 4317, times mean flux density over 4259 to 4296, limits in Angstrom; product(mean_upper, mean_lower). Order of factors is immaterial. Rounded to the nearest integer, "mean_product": 376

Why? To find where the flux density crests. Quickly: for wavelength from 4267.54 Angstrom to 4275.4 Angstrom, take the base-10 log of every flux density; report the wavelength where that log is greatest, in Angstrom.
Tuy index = 4270.98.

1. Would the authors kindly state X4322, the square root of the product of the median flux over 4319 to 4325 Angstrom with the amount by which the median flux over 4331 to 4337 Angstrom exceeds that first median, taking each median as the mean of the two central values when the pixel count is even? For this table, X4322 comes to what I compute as 4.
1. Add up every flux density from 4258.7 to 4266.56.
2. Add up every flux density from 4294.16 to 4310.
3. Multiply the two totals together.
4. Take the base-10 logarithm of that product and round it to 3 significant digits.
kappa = 4.58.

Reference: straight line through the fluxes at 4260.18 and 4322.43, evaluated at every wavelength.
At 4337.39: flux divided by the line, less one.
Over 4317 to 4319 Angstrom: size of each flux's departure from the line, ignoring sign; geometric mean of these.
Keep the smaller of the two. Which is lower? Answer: -0.31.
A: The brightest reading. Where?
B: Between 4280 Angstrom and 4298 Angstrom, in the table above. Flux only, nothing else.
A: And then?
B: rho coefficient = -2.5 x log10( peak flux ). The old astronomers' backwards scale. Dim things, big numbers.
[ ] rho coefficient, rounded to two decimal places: -3.37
